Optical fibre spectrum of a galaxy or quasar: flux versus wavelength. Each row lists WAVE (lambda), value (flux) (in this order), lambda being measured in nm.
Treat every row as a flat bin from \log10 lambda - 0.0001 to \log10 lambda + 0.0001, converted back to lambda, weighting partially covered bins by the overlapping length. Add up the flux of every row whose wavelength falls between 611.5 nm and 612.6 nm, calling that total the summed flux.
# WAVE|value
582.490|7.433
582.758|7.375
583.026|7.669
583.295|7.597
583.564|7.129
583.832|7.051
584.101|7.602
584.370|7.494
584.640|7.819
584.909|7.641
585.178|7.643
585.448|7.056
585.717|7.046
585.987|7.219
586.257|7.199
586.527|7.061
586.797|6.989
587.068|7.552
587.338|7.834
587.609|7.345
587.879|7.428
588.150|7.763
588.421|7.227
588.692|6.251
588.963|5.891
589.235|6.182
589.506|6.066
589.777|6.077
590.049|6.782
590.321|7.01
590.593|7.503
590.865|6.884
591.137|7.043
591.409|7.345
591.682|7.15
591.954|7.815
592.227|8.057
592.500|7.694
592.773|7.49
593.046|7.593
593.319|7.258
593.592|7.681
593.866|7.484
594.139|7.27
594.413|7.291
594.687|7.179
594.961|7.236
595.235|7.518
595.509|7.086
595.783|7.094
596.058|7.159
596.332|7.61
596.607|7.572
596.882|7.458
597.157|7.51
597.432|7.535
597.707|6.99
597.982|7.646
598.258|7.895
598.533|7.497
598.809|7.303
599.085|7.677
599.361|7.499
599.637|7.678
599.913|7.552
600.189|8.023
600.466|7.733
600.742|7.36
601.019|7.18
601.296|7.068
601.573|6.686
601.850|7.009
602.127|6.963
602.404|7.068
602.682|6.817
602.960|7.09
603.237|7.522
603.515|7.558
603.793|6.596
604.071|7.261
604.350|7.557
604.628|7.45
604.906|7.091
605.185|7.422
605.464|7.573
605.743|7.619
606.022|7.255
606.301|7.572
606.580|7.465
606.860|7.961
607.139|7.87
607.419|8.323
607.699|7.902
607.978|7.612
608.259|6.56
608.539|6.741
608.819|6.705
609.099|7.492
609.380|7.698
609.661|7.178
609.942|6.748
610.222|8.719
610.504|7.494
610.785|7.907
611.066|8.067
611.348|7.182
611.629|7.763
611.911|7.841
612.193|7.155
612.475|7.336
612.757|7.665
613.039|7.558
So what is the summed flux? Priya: 30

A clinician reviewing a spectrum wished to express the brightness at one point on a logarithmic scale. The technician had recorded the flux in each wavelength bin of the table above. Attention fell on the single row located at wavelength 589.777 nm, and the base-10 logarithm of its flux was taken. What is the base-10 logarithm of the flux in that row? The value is 0.784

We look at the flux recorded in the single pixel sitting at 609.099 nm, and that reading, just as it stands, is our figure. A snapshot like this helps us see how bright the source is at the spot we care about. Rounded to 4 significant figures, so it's 7.492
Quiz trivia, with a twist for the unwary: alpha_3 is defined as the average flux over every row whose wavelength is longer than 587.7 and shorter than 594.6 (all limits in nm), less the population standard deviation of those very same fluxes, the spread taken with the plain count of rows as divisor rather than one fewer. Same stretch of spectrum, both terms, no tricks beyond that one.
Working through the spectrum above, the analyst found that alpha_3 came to 6.54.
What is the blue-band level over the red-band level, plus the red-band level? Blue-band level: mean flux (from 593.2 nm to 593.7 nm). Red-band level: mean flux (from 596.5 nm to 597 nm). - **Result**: 8.51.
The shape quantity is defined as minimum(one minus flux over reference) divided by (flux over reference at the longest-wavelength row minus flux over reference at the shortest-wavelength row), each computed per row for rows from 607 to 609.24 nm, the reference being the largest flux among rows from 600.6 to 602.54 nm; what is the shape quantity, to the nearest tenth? 2.5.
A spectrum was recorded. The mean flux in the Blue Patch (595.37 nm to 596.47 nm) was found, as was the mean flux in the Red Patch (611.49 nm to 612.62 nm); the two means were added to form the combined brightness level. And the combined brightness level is 14.8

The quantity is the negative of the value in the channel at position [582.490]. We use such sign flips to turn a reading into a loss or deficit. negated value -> -7.4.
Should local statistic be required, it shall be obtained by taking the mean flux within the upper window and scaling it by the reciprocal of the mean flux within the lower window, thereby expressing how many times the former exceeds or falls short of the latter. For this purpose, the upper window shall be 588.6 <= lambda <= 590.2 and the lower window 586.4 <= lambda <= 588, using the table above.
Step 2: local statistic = 0.843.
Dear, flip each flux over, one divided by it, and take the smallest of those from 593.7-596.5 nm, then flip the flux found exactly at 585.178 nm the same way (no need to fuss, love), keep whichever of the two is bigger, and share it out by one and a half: 0.088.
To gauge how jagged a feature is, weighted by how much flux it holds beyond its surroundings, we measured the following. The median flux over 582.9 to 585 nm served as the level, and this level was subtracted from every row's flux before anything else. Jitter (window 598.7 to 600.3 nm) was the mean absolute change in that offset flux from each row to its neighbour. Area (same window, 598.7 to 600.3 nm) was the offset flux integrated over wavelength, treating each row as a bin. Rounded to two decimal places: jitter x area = 0.01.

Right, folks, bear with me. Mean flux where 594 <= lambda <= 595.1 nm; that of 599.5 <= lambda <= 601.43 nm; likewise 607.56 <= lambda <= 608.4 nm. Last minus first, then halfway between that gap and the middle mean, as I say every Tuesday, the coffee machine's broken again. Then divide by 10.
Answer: 0.381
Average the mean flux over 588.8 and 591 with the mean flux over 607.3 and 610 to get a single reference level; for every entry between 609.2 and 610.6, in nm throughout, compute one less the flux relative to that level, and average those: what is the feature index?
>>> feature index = -0.093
